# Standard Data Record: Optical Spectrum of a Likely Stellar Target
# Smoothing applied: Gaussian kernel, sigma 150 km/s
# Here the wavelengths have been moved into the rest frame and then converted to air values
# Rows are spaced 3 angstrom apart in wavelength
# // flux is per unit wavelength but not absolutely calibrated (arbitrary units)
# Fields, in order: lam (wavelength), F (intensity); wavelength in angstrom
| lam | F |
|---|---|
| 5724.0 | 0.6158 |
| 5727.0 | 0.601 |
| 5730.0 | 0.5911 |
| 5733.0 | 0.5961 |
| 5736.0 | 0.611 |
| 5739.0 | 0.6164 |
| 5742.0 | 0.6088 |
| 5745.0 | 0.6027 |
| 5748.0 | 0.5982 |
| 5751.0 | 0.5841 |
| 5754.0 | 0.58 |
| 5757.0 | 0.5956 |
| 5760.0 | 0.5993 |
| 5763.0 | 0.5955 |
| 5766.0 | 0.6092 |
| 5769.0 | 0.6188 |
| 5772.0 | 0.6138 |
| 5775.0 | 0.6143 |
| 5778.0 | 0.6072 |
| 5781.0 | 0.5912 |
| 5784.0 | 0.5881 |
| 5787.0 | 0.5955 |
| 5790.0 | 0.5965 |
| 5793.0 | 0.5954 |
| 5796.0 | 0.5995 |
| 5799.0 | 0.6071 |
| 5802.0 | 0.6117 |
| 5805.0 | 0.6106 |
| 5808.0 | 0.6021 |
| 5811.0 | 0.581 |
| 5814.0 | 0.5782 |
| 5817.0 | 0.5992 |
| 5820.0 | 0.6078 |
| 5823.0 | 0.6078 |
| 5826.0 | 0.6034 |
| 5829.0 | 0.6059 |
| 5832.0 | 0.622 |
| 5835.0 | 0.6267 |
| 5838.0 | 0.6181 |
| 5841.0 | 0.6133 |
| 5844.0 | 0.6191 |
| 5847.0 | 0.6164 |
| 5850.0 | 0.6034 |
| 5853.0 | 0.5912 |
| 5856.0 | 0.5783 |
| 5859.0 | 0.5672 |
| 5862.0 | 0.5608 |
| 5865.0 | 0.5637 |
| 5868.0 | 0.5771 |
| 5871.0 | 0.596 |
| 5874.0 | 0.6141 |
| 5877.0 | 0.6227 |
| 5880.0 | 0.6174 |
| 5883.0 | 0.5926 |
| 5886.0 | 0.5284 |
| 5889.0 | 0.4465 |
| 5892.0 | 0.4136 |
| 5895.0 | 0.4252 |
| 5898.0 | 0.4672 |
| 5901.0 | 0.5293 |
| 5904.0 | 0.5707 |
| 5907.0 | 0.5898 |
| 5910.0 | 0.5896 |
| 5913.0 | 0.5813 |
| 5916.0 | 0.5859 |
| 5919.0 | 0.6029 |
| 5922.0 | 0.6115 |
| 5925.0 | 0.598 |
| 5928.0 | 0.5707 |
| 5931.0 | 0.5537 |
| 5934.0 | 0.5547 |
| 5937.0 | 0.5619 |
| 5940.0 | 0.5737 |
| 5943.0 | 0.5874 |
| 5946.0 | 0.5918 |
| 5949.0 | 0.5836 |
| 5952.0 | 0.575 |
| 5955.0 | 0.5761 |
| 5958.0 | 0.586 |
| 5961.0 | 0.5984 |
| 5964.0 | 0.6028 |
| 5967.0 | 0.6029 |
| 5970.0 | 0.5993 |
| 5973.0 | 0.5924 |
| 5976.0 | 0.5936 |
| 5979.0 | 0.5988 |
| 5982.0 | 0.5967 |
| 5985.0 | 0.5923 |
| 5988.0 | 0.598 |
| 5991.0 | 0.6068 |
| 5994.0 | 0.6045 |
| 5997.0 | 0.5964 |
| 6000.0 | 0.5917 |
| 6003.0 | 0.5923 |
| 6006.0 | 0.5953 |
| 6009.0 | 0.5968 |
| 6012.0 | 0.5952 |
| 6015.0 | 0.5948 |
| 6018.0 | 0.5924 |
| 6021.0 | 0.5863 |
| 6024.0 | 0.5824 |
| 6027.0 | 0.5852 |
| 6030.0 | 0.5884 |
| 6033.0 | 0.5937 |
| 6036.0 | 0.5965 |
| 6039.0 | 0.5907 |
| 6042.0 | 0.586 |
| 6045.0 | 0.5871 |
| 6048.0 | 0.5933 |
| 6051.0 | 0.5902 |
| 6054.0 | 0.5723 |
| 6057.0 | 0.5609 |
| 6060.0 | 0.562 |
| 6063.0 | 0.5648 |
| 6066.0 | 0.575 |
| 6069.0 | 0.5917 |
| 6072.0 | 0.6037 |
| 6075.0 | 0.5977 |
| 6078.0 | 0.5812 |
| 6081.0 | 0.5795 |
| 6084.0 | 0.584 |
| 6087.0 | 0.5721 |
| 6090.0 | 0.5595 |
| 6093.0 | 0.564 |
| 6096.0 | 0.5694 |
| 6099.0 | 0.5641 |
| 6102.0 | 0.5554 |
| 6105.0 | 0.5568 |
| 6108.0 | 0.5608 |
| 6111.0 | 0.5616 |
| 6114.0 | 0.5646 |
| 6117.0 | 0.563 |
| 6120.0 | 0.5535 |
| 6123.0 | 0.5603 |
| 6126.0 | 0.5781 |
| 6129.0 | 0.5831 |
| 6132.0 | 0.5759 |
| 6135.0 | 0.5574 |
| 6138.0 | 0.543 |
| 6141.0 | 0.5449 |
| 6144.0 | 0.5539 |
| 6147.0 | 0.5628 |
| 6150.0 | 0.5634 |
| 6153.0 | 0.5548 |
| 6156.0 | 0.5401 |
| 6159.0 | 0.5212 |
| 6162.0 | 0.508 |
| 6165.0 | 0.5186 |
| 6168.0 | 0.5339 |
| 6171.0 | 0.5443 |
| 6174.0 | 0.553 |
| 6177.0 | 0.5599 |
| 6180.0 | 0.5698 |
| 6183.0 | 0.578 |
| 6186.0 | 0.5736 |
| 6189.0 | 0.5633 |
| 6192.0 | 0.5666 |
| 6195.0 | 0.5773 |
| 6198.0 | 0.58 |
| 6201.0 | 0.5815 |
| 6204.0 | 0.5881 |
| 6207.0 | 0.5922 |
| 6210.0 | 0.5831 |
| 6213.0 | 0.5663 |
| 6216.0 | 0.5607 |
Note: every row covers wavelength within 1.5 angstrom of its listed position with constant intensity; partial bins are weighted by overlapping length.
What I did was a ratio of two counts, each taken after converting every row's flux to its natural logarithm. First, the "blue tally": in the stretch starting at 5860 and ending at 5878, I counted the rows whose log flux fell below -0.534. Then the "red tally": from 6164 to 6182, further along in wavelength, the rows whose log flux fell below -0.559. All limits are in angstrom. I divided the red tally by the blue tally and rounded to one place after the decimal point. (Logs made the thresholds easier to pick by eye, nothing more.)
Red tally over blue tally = 2.0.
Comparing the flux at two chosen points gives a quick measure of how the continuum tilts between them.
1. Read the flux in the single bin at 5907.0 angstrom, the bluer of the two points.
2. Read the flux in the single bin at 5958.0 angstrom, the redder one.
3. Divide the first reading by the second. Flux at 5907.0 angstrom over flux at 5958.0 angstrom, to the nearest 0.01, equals 1.01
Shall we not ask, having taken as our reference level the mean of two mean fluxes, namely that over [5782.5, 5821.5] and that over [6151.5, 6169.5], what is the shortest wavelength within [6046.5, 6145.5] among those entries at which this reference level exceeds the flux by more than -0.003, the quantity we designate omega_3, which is 6057.0 angstrom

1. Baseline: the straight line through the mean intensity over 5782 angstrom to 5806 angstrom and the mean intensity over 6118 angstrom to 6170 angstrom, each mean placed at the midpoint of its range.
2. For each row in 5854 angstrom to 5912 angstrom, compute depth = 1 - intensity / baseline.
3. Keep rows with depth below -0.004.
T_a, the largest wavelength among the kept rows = 5910.0 angstrom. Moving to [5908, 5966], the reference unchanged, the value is 5964.0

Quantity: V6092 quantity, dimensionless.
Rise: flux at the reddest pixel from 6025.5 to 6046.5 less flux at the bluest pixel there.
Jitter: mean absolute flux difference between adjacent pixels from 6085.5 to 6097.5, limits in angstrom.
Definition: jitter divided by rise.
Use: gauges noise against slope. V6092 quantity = 3.9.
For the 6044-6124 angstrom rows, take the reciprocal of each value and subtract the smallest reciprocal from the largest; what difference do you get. 0.15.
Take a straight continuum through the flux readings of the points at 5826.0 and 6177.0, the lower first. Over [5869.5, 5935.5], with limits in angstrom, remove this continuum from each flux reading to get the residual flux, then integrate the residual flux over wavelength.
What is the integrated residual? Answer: -2.4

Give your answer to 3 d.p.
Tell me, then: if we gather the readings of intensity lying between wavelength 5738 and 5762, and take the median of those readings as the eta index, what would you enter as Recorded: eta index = 0.599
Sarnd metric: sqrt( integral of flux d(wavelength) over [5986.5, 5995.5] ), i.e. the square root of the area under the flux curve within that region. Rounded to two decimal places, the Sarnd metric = 2.33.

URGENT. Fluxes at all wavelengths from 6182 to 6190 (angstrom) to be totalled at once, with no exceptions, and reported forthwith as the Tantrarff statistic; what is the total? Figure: 1.715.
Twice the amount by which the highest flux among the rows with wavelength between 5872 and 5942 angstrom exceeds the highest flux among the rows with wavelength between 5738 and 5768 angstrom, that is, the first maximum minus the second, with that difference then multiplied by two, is 0.013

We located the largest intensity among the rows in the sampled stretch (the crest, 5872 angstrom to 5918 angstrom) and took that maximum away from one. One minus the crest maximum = 0.38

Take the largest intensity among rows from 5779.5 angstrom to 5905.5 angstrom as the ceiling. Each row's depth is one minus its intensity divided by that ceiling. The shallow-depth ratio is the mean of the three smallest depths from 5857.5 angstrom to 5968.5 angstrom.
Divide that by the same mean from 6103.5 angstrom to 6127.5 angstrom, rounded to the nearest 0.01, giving 0.15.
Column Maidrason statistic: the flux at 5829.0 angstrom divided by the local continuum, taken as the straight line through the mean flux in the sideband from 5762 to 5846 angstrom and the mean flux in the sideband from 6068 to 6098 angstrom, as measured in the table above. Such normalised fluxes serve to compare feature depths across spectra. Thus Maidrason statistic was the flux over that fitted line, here 1.01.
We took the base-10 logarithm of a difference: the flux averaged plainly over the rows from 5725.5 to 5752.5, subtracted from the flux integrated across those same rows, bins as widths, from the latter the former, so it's 1.19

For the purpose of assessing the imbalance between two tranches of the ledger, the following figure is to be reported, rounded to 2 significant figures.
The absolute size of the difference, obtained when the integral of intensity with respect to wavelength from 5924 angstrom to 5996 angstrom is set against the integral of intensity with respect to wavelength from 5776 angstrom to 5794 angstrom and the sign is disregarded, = 32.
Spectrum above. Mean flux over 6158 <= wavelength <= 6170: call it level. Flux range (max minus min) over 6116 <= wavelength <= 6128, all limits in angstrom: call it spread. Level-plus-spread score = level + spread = 0.55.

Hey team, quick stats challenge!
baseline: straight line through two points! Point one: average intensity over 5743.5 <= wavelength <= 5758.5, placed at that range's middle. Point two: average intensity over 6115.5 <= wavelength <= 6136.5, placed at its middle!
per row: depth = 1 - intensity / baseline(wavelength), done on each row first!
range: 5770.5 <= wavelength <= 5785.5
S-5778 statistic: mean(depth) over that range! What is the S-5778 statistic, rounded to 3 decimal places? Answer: -0.021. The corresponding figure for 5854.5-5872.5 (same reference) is 0.019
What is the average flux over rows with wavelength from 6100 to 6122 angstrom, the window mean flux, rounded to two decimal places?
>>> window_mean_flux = 0.56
